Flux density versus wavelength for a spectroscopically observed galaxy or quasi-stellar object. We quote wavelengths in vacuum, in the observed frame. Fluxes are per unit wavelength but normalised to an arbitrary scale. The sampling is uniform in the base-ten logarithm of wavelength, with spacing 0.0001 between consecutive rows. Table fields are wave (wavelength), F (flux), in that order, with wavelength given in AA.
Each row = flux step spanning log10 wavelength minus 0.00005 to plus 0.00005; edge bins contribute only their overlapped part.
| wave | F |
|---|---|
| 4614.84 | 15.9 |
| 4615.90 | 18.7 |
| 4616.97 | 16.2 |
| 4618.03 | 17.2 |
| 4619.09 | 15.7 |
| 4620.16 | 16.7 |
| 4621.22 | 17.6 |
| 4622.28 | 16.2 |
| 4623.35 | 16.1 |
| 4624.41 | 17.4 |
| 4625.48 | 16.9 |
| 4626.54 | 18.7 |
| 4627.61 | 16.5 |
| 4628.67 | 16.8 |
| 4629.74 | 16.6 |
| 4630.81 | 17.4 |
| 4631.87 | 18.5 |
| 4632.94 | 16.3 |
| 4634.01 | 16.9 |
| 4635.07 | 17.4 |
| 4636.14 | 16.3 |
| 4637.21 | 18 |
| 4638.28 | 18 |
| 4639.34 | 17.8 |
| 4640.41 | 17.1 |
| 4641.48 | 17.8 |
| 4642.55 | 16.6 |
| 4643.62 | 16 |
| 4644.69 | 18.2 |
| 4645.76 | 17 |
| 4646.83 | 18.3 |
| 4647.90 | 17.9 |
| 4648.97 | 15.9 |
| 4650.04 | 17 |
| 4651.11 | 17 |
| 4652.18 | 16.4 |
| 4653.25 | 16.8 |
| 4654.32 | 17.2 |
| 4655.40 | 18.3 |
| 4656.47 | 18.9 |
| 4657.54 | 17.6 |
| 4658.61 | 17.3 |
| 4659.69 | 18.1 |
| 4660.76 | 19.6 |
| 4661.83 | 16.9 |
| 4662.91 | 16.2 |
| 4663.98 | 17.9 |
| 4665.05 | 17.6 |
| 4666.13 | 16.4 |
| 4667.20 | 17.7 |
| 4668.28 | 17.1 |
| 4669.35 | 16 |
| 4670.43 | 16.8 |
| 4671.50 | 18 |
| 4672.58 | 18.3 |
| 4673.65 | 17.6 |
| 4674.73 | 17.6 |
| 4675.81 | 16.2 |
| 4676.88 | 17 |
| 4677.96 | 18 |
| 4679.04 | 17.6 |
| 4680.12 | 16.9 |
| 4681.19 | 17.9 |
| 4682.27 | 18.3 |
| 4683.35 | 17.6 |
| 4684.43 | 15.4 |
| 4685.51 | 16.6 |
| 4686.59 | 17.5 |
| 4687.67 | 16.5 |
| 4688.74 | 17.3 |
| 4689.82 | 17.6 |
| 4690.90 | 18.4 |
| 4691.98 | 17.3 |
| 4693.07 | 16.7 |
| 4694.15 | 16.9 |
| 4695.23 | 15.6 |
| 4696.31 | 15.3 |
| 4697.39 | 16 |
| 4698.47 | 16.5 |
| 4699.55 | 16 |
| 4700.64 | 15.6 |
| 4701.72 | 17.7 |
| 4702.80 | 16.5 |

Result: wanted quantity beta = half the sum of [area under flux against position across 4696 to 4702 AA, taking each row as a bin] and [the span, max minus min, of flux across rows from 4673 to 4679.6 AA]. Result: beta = 49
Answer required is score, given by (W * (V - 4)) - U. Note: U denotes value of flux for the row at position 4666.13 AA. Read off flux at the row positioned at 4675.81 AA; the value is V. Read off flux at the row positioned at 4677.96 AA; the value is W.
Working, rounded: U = 16.4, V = 16.2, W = 18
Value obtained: 203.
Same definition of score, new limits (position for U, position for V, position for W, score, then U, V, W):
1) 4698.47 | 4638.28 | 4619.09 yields 203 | 16.5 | 18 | 15.7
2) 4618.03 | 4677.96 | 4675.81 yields 210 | 17.2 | 18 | 16.2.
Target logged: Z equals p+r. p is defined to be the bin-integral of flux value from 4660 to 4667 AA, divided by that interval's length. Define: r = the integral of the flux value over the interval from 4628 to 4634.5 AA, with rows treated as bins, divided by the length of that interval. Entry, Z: 34.5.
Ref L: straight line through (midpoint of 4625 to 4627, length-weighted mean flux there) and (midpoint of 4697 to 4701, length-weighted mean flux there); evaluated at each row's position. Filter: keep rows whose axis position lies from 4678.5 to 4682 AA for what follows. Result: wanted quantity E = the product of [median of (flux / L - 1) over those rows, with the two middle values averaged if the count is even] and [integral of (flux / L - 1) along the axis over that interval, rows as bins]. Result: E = 0.014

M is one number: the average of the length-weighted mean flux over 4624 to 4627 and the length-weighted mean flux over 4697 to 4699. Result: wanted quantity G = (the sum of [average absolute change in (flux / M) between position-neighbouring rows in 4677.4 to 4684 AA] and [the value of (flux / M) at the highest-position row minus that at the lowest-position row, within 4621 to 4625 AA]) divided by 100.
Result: 0.0003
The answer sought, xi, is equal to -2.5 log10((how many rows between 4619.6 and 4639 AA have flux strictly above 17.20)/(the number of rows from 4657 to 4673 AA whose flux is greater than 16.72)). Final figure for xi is 0.4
